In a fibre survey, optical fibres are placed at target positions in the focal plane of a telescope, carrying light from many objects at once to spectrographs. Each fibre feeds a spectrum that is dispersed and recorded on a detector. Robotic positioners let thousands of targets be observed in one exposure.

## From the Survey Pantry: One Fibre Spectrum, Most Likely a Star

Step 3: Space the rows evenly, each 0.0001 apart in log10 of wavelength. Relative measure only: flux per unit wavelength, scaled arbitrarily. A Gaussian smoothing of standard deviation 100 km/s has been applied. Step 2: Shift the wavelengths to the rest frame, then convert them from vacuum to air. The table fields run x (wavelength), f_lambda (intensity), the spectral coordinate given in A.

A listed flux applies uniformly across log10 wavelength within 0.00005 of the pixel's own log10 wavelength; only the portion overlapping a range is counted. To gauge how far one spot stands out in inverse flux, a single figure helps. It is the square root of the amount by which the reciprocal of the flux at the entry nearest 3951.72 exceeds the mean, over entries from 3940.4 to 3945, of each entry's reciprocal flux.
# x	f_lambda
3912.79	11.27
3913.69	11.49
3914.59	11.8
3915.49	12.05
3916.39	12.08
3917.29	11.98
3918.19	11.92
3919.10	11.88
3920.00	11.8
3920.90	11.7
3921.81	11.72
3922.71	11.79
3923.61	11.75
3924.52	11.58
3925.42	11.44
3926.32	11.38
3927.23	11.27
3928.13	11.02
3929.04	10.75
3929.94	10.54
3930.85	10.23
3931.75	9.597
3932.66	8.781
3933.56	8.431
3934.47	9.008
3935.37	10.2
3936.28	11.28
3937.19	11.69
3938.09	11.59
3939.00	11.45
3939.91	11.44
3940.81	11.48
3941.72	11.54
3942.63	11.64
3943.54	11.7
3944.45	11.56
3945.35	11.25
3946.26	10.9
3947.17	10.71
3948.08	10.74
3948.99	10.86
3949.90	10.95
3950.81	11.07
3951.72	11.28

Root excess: 0.048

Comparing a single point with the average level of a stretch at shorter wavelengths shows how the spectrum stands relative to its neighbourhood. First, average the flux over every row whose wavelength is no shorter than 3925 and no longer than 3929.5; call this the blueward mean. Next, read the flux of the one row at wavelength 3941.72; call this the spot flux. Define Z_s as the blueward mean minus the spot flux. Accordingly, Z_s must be -0.37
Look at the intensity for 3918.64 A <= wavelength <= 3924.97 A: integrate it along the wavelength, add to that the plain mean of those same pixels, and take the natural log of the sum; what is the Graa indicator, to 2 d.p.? 4.45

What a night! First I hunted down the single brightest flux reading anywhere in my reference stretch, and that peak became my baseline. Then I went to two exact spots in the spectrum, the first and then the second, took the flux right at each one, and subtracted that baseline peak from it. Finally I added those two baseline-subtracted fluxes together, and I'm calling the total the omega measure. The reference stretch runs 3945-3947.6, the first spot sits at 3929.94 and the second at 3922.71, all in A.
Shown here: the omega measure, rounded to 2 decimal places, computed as -0.17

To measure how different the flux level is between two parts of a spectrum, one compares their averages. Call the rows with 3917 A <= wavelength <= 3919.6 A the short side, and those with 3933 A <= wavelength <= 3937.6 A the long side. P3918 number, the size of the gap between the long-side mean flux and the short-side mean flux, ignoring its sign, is 1.8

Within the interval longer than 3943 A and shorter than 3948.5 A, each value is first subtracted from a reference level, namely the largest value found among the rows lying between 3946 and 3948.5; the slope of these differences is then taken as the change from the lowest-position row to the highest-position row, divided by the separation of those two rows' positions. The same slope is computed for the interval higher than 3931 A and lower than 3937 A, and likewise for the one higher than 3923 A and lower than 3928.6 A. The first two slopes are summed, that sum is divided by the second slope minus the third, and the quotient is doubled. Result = 1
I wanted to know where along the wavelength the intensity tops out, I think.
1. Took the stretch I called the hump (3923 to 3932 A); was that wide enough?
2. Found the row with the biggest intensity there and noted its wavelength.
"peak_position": 3923.61 A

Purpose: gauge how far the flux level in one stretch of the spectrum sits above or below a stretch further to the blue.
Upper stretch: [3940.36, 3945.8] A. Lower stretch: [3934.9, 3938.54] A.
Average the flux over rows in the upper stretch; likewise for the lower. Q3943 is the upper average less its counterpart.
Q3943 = 0.34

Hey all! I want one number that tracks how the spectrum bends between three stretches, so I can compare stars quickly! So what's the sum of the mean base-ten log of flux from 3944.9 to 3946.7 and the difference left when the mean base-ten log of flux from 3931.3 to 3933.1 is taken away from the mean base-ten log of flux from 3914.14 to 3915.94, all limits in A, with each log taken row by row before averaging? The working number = 1.16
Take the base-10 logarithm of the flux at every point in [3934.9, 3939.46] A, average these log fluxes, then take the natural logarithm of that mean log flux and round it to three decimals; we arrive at 0.049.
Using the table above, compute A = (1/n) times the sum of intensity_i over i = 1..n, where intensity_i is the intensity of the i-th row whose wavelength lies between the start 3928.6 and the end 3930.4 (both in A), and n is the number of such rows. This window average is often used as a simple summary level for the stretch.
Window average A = 10.6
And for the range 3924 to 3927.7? 11.4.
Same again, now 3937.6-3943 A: 11.5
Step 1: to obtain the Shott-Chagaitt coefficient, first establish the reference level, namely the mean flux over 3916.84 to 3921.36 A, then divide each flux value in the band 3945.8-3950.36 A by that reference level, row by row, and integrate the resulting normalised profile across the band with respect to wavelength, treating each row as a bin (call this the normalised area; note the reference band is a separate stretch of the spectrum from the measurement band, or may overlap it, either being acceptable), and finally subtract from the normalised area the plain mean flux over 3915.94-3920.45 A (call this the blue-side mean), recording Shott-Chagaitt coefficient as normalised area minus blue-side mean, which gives -7.8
